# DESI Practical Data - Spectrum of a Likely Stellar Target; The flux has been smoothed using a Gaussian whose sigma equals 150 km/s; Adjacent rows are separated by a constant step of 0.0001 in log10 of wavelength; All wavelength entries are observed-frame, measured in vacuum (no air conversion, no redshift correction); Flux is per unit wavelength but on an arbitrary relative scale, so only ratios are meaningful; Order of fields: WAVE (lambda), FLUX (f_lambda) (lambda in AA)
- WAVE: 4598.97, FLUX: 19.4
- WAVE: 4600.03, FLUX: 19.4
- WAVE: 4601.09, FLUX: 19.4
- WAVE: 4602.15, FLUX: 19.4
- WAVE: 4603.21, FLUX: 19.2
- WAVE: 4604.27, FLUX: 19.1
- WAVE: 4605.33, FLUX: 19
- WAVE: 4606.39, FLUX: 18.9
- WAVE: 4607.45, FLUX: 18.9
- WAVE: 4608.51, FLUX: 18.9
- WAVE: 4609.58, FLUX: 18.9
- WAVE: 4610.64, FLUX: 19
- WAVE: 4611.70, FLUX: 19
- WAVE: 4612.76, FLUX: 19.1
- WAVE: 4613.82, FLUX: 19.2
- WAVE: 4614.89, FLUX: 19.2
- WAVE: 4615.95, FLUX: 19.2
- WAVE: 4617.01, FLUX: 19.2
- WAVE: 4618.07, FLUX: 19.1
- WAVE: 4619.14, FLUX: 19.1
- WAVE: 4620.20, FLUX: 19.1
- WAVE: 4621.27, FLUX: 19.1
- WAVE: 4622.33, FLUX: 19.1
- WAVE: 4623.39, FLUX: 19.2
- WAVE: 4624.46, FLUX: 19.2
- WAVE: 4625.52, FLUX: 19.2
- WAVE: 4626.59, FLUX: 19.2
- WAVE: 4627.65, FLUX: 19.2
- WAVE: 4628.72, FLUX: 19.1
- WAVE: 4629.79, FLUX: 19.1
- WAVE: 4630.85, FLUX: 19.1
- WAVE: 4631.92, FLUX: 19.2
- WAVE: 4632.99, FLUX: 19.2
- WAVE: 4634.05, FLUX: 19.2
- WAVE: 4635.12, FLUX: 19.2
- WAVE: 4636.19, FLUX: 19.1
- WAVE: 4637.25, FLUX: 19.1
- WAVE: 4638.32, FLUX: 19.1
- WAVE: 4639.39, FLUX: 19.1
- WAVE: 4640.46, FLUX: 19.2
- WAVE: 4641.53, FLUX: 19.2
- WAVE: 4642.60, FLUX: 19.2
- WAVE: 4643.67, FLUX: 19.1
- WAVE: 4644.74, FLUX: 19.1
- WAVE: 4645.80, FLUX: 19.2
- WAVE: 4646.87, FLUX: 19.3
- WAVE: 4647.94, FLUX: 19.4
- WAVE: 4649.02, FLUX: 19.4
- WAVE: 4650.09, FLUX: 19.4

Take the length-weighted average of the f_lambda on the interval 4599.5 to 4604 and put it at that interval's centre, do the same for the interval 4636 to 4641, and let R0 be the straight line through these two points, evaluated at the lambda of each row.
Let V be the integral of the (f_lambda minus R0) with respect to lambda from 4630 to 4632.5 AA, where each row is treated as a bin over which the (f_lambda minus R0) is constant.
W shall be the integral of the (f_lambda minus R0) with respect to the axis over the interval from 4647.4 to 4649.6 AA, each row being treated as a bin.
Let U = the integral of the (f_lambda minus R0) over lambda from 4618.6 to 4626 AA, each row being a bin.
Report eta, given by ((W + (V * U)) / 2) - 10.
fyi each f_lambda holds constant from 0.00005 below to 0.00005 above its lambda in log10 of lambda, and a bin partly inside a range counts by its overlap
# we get -9.6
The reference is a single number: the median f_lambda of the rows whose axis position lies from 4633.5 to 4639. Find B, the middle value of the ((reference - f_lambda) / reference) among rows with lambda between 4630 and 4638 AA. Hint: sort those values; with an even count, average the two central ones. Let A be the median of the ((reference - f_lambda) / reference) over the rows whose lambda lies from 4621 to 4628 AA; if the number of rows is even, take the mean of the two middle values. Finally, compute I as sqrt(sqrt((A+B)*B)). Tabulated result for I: 0.086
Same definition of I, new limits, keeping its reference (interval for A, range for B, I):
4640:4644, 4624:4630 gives 0.086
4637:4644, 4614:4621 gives 0.051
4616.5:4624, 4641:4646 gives 0.072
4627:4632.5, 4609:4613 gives 0.072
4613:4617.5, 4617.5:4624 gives 0.000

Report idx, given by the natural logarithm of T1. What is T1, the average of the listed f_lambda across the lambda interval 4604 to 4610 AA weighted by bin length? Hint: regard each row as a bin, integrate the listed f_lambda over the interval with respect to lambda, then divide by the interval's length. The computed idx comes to 2.94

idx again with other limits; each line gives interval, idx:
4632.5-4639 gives 2.95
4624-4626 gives 2.96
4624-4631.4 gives 2.95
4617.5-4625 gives 2.95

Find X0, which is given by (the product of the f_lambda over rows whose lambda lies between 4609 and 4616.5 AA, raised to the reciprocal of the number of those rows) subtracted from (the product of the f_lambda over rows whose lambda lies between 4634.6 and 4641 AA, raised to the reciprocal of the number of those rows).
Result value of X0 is 0.05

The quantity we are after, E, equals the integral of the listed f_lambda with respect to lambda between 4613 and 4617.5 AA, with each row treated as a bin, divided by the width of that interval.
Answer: 19.20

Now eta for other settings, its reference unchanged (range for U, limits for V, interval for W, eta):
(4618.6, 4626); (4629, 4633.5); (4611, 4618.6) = -10.4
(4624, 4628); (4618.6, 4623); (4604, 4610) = -11.1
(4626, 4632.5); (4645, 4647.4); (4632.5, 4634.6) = -10.0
